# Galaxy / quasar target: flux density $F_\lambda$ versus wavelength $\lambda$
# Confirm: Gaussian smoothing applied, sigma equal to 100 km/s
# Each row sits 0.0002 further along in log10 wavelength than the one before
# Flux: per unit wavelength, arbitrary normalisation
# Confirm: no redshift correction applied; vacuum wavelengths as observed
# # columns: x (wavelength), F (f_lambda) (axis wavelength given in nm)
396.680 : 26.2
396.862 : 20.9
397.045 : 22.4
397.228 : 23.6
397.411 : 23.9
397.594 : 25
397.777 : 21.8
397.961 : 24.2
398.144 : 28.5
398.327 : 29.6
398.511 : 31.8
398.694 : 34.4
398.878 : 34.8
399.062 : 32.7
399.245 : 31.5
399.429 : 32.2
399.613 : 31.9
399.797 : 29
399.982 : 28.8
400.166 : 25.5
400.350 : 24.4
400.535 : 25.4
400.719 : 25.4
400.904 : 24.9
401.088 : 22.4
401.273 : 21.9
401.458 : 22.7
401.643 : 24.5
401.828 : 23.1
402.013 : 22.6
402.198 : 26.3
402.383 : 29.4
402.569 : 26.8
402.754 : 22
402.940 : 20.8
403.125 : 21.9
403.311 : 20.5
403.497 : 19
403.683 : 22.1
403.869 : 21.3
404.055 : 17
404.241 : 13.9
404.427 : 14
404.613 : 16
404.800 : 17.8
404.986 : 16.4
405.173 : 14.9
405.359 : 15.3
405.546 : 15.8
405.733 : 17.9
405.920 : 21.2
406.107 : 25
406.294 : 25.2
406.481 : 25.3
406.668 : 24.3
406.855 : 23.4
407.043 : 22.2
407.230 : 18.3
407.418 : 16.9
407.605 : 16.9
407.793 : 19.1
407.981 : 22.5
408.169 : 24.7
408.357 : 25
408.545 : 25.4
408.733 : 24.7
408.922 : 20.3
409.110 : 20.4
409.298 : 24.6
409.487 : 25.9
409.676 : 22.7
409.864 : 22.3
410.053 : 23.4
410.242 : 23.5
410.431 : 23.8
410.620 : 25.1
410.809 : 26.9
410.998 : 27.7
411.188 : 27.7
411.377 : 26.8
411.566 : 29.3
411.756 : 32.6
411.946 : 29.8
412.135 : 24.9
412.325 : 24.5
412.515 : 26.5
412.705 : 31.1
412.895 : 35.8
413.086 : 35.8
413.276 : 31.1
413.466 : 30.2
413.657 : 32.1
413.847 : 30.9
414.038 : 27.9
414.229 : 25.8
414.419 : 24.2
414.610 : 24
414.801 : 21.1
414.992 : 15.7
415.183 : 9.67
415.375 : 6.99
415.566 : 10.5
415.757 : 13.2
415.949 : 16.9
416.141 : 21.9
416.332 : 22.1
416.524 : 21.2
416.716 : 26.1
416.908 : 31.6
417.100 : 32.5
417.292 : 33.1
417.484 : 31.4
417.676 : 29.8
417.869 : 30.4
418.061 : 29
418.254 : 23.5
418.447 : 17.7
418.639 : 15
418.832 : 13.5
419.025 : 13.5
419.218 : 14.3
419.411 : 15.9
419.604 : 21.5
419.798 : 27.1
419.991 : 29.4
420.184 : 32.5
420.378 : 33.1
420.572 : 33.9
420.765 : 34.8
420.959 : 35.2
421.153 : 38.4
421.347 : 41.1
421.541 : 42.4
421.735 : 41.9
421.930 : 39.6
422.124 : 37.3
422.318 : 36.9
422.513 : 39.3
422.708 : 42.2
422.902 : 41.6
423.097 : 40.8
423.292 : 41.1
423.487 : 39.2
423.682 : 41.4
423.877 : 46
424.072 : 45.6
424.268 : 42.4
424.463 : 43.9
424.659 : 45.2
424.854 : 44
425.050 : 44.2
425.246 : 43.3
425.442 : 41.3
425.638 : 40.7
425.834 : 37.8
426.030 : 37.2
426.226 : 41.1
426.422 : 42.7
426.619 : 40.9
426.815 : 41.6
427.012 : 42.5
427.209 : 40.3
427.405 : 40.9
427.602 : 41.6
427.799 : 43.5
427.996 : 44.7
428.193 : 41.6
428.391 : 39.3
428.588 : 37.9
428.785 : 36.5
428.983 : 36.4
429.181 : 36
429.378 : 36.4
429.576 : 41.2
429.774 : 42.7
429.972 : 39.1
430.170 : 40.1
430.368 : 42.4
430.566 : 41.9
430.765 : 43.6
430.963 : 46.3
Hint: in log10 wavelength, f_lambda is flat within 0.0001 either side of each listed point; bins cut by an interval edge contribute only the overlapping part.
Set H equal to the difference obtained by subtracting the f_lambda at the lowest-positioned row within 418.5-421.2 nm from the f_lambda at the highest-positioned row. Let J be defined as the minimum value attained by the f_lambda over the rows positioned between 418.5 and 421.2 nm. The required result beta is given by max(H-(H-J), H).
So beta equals 23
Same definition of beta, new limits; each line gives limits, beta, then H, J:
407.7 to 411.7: 19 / 10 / 19.1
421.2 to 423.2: 37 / 0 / 36.9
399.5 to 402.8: 22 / -10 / 21.9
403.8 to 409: 14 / -1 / 13.9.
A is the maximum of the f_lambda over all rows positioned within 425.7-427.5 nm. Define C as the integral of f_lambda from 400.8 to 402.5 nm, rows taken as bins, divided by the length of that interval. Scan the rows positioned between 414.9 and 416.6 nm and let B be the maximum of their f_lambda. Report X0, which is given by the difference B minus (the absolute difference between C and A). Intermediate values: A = 42.7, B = 22.1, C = 24.2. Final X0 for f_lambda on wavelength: 4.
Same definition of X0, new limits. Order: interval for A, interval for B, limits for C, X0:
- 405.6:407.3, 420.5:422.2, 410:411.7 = 41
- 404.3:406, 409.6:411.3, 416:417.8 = 21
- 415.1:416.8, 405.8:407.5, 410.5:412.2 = 24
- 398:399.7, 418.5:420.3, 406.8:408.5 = 19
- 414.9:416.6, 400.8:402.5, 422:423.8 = 11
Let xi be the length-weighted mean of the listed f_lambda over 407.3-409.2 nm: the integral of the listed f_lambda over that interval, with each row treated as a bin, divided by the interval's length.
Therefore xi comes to 22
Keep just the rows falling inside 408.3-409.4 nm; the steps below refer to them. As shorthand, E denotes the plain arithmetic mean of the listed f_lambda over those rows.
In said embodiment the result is 23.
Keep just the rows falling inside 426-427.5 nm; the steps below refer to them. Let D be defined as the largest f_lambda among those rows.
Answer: 42.7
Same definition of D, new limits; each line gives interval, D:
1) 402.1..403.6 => 29.4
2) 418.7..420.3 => 32.5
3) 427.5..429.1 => 44.7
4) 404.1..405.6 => 17.8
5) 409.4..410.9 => 26.9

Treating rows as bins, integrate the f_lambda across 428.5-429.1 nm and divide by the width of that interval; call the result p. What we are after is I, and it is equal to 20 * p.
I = 737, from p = 37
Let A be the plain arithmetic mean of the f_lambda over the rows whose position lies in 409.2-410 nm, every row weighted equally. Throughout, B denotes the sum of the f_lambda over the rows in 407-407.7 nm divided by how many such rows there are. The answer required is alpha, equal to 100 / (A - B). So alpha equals 19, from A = 24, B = 19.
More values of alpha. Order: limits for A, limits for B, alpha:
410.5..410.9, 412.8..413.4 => -12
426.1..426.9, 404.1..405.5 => 4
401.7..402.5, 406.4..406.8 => 182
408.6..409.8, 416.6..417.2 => -14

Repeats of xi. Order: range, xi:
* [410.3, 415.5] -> 26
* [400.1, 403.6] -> 24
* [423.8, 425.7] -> 44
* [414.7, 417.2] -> 19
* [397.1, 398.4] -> 25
